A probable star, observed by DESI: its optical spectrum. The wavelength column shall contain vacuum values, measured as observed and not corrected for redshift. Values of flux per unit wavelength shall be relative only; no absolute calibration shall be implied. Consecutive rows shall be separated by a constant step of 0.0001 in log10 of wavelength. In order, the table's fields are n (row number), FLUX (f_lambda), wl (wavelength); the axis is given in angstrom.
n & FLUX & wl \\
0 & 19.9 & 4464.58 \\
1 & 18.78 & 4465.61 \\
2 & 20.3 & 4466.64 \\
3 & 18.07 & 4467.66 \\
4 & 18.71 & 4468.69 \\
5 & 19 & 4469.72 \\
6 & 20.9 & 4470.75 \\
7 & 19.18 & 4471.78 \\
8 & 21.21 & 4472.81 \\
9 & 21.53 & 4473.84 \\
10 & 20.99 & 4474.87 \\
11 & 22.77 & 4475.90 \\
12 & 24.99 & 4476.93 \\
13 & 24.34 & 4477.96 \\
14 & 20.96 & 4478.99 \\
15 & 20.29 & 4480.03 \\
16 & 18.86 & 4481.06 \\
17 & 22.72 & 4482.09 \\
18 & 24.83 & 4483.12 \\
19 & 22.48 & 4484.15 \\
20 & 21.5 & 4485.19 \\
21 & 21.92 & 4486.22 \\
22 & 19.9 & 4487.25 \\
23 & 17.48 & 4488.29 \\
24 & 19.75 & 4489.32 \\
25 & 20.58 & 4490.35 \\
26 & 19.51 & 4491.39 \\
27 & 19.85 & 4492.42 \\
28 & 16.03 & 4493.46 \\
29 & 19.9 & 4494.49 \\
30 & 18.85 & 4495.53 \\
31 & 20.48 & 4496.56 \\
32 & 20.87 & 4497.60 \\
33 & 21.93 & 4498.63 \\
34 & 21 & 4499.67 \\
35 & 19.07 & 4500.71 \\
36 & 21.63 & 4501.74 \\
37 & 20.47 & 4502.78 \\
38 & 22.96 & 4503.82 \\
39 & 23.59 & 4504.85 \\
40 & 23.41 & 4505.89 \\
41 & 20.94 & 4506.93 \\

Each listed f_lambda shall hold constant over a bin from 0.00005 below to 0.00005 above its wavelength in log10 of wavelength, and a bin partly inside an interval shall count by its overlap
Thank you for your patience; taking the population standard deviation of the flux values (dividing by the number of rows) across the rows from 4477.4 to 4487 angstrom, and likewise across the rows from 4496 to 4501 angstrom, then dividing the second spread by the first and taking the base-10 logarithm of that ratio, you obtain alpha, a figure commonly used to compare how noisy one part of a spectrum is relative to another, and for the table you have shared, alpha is -0.28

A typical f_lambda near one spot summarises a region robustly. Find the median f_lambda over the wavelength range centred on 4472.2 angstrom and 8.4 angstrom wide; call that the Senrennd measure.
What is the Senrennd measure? 20.9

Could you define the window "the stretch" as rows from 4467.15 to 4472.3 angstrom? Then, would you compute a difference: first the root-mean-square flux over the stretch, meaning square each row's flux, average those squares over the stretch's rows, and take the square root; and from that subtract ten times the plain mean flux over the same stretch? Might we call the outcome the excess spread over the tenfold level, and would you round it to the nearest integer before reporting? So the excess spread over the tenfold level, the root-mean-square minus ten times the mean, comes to -173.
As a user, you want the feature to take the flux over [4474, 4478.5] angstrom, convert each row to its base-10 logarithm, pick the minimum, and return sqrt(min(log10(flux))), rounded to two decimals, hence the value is 1.15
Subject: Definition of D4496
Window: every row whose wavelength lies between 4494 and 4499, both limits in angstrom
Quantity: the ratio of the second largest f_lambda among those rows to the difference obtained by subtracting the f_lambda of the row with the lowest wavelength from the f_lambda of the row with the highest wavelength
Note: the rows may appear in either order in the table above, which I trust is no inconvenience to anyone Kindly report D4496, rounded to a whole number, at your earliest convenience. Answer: 10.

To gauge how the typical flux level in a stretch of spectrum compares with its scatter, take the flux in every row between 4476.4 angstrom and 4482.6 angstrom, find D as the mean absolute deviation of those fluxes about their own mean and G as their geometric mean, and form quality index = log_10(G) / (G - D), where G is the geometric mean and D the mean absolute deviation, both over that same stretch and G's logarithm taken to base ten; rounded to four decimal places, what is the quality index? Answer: 0.0673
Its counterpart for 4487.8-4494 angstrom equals 0.0733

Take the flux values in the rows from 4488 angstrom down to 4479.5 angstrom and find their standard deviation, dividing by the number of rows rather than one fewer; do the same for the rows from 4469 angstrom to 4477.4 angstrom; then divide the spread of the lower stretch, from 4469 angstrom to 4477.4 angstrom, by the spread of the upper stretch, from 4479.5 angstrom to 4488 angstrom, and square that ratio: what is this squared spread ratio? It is 1.0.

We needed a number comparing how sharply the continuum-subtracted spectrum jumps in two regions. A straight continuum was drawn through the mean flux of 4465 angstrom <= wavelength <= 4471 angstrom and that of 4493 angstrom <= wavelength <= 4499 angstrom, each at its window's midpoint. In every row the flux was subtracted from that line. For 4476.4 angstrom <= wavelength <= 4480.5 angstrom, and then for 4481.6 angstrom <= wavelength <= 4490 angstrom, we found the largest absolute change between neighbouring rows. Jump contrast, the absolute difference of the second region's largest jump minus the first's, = 1.0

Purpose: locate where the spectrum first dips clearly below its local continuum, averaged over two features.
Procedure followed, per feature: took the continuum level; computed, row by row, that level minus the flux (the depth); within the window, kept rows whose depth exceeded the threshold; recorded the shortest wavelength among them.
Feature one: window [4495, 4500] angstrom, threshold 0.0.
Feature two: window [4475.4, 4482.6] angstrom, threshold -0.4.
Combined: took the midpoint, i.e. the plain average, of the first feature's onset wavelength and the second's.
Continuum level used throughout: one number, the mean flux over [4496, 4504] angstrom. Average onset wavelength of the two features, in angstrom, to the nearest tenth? 4487.3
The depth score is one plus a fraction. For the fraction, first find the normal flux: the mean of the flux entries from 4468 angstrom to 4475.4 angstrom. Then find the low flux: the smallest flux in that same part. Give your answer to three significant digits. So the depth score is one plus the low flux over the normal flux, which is 1.93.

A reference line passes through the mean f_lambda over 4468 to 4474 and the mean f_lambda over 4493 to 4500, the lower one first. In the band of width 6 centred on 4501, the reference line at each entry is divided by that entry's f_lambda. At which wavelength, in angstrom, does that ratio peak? 4500.71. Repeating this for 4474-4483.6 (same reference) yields 4481.06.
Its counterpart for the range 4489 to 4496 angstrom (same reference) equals 4493.46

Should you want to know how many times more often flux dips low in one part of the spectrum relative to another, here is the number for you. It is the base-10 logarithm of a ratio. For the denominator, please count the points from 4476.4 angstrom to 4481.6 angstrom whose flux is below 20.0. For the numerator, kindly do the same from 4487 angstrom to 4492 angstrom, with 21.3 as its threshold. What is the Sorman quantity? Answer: 0.70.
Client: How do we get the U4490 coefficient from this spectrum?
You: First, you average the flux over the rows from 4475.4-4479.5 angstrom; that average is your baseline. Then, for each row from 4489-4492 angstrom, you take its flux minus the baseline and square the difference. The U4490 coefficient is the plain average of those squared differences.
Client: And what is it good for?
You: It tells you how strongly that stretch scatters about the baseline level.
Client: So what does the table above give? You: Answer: 11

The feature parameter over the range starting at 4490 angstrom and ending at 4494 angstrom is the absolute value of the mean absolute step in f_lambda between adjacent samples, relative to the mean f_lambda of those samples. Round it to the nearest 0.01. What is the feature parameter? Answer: 0.09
